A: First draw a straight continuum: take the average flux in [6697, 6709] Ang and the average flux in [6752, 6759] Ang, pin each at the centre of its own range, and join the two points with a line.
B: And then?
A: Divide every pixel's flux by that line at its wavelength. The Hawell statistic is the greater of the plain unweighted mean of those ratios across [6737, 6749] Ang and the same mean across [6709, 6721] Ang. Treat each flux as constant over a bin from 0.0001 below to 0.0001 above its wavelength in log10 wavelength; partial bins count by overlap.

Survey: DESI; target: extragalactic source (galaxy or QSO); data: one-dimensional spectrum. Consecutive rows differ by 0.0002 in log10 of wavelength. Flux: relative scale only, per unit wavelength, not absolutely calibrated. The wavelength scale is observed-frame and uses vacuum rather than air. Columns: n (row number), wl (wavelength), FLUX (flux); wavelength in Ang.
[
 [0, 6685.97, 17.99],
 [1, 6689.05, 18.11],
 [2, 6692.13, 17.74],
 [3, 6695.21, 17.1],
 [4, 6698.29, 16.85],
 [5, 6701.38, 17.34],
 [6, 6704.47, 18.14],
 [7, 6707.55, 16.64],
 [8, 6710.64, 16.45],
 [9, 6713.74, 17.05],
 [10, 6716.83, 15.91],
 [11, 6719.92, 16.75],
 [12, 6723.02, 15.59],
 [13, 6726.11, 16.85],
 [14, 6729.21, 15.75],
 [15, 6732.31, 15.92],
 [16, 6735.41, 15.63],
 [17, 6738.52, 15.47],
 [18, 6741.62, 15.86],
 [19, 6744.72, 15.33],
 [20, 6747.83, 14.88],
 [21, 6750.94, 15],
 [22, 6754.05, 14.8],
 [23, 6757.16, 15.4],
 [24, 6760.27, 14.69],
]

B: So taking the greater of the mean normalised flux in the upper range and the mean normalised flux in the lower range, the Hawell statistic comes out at 0.988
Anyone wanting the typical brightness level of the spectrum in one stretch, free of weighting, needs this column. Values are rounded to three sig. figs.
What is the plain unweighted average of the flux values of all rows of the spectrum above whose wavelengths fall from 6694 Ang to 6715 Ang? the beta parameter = 17.1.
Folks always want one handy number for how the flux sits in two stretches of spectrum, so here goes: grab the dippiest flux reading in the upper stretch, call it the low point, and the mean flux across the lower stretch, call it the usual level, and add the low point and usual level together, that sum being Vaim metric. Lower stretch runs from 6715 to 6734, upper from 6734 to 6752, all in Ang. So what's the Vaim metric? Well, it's 31.0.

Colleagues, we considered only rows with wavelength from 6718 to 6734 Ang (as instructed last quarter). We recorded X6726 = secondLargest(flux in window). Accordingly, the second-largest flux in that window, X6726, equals 16.75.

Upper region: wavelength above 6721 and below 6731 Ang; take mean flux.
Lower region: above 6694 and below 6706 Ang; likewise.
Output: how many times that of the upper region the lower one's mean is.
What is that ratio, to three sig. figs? 1.08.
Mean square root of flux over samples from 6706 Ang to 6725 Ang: 4.05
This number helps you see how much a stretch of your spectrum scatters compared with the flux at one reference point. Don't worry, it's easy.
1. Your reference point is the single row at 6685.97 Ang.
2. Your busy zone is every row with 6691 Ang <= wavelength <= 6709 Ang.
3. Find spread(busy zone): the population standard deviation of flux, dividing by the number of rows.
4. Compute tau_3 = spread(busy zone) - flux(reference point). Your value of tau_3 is -17.5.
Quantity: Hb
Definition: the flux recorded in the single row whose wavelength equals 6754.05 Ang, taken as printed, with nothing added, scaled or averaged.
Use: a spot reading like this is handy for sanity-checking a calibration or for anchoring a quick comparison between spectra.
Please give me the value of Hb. 14.8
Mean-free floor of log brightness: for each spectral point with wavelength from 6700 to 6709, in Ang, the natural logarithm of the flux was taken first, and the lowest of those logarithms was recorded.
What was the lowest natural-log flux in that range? 2.81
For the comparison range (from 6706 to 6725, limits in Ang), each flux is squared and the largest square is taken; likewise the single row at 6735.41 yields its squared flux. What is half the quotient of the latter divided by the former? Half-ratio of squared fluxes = 0.420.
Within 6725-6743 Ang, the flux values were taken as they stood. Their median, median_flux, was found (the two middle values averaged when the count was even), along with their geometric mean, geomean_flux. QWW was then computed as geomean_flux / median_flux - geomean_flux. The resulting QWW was -14.9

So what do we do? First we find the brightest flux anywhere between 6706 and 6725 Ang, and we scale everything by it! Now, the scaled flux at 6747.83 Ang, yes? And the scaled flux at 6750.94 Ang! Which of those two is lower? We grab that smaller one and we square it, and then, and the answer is 0.762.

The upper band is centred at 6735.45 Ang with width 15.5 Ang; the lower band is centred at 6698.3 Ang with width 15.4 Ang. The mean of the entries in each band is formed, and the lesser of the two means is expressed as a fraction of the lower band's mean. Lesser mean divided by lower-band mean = 0.902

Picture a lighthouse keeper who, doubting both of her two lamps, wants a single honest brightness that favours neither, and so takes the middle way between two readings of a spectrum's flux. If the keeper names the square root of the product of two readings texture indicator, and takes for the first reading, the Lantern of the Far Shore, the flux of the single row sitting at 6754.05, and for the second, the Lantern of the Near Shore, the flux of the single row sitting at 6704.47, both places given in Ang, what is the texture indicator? 16.4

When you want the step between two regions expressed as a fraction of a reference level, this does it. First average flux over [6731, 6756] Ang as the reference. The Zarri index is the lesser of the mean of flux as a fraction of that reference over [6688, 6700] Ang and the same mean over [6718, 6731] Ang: 1.06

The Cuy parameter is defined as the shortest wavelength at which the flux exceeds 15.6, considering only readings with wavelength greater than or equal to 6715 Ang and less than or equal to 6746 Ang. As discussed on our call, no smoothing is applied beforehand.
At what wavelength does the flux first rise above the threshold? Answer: 6716.83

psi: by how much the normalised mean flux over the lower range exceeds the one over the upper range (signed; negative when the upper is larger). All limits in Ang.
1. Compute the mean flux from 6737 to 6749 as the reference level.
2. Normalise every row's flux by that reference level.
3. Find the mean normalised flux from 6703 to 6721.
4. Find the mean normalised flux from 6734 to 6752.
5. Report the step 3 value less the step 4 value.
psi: 0.095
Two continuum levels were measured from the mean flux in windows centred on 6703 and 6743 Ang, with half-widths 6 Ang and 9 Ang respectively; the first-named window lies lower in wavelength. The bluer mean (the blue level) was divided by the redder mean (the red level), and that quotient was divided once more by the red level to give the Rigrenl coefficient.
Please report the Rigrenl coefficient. 0.0731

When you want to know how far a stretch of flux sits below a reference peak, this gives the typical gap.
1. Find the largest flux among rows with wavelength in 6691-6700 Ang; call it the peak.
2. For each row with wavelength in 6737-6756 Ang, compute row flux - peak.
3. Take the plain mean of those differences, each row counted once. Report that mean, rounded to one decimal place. -2.5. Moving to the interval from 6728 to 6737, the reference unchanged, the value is -2.0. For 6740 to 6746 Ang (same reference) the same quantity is -2.1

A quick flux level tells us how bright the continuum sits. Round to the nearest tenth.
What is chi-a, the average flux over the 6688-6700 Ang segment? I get 17.4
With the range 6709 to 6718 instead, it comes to 16.5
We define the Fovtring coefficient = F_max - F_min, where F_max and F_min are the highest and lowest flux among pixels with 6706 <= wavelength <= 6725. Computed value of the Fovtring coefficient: 1.5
